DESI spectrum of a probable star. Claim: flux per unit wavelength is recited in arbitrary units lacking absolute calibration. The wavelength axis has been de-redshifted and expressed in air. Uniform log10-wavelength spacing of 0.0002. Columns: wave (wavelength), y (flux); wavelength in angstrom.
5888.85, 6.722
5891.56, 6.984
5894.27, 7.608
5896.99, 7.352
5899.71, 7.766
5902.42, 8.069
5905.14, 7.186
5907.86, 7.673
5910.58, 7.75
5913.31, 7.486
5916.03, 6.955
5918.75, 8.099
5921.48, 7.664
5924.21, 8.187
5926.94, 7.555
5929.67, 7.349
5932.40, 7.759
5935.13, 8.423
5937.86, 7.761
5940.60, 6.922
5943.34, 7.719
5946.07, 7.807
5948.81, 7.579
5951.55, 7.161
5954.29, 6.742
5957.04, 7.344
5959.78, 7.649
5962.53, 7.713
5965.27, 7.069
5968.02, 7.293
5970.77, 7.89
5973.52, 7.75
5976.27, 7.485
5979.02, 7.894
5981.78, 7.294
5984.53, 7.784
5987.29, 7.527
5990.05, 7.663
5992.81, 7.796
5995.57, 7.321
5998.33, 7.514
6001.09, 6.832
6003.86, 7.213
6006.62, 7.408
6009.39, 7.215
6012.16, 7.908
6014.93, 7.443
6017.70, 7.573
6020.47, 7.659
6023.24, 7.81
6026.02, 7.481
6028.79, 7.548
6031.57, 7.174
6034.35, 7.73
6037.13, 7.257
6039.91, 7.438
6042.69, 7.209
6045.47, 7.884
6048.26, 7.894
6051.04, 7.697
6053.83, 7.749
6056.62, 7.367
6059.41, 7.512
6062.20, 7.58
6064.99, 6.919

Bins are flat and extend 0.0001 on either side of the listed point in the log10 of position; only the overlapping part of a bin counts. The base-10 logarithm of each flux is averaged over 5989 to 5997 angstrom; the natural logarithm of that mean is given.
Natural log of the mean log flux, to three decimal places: -0.128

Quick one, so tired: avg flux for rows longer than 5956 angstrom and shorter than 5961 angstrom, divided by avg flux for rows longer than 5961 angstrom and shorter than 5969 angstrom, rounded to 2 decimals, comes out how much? 1.02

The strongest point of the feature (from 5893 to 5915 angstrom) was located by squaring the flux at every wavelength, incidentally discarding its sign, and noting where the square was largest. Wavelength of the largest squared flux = 5902.42 angstrom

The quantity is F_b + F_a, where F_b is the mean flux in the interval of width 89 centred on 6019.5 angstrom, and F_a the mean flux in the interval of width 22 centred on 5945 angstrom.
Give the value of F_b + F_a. 15.0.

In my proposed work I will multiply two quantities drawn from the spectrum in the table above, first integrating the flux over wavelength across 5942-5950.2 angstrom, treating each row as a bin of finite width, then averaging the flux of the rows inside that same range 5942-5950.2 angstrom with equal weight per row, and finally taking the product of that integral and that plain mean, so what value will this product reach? 487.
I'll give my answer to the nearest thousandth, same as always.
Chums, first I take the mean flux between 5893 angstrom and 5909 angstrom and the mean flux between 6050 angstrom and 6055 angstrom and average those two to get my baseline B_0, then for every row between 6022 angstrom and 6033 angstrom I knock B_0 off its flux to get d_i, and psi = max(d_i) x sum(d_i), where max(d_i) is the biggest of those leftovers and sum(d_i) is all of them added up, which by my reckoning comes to -0.094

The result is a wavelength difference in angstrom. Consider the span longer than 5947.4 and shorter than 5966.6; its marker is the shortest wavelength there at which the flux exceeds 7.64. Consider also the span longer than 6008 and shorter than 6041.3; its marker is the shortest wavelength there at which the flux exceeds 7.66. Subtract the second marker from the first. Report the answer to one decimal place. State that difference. -52.4 angstrom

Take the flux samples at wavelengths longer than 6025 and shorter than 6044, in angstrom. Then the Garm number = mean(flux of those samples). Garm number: 7.41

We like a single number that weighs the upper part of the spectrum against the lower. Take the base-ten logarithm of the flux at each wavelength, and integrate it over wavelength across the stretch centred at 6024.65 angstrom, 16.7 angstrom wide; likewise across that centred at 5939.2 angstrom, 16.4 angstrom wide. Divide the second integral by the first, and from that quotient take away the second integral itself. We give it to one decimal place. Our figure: -13.6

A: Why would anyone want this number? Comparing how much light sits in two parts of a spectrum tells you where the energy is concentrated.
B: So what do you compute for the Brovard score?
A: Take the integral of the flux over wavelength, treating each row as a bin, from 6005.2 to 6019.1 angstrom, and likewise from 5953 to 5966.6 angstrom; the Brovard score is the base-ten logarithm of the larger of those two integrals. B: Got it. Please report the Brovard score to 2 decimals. 2.02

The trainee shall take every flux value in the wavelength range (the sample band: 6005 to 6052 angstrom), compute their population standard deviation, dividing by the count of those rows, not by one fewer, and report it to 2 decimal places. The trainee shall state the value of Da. 0.24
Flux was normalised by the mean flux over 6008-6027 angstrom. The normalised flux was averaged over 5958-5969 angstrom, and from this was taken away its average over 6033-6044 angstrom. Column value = 0.003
